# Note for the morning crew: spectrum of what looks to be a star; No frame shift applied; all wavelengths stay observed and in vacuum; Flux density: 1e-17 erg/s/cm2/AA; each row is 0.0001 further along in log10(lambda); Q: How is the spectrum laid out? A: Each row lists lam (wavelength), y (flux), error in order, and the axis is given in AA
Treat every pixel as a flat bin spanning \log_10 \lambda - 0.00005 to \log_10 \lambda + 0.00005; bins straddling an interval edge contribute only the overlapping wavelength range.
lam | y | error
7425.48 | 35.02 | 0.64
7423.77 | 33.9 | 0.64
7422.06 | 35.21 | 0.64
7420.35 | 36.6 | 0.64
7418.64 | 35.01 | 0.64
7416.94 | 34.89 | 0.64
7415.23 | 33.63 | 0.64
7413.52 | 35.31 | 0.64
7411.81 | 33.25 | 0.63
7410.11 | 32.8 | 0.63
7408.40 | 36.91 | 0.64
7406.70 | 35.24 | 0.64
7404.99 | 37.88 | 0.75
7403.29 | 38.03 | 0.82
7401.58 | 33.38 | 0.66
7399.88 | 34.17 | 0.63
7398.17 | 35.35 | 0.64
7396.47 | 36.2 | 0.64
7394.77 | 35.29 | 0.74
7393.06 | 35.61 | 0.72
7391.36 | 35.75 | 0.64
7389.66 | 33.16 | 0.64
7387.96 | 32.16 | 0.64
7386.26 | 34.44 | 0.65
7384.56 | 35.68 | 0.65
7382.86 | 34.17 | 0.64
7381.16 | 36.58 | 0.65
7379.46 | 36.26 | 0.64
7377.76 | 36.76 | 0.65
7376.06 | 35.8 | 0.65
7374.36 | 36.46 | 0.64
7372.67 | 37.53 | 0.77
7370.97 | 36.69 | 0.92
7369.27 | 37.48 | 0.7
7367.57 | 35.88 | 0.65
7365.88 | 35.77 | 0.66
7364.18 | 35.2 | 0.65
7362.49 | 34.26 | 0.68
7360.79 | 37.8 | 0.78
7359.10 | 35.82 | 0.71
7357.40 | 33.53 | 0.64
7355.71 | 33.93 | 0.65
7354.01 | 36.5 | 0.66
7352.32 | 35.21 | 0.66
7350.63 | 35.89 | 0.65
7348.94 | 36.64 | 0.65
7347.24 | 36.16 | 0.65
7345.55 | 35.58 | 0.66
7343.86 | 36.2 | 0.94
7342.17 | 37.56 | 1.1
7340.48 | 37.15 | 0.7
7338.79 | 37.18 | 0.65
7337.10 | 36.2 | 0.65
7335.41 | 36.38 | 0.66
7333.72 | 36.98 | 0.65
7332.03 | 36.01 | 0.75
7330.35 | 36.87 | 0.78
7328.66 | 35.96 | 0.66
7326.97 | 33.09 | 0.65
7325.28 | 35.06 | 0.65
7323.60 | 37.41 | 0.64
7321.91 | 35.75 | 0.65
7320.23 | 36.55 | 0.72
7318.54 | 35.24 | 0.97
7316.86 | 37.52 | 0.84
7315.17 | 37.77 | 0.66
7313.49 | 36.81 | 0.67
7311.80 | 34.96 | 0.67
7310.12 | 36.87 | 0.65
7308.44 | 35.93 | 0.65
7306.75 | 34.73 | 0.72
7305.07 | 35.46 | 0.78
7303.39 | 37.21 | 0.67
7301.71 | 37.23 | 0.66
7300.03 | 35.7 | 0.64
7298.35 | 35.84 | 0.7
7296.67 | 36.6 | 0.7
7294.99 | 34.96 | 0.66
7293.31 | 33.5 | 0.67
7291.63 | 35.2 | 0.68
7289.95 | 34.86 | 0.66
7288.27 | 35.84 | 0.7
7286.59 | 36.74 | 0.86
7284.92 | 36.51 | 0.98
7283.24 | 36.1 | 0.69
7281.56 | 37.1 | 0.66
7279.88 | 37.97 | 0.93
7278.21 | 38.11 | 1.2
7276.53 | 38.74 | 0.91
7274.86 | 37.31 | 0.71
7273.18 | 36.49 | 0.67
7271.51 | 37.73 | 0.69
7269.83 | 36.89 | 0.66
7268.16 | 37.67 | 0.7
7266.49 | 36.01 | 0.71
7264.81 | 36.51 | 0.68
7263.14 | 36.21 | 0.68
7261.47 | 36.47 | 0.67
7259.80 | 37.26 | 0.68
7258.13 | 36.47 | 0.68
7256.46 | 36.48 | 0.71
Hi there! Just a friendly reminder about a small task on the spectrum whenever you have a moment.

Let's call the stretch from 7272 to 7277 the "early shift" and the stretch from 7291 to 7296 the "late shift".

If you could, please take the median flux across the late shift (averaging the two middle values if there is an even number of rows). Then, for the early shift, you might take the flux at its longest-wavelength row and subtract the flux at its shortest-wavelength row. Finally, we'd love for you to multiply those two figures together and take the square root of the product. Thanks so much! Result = 8.9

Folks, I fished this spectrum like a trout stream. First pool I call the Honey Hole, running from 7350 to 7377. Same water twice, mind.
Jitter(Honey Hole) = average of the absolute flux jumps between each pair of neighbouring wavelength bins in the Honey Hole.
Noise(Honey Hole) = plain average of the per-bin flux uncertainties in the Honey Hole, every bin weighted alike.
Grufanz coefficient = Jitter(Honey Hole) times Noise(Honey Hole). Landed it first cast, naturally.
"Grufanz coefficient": 0.9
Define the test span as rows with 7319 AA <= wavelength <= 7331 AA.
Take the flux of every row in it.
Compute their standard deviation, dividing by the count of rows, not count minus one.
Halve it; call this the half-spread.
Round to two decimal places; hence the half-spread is 0.66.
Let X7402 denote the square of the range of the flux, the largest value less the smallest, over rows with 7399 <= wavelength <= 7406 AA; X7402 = 22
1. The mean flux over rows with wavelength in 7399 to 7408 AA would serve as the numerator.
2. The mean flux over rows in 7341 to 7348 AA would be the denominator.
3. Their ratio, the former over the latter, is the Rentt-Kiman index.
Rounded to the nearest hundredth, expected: 0.98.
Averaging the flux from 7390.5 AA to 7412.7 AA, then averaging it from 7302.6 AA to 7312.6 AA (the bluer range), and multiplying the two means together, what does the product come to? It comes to 1269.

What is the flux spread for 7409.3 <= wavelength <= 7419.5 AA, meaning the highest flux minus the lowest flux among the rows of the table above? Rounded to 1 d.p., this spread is 2.5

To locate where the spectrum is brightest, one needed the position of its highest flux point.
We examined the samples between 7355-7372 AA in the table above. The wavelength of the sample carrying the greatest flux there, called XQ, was 7360.79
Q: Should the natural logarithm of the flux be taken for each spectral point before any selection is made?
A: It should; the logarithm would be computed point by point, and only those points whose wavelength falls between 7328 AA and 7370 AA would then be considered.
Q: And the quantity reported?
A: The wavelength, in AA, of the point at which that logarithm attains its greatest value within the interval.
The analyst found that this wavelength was 7360.79 AA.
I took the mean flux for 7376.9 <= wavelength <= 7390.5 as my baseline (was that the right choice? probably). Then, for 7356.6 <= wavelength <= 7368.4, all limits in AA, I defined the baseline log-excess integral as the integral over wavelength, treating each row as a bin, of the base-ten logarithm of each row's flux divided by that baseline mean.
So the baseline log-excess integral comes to 0.08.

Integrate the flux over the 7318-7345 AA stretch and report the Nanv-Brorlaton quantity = 978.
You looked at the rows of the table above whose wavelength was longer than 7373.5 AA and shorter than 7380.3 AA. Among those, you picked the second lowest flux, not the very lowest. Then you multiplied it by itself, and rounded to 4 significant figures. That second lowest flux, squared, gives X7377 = 1315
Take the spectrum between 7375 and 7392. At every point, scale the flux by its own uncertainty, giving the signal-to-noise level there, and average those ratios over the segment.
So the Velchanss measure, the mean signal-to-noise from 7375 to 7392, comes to 54.4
